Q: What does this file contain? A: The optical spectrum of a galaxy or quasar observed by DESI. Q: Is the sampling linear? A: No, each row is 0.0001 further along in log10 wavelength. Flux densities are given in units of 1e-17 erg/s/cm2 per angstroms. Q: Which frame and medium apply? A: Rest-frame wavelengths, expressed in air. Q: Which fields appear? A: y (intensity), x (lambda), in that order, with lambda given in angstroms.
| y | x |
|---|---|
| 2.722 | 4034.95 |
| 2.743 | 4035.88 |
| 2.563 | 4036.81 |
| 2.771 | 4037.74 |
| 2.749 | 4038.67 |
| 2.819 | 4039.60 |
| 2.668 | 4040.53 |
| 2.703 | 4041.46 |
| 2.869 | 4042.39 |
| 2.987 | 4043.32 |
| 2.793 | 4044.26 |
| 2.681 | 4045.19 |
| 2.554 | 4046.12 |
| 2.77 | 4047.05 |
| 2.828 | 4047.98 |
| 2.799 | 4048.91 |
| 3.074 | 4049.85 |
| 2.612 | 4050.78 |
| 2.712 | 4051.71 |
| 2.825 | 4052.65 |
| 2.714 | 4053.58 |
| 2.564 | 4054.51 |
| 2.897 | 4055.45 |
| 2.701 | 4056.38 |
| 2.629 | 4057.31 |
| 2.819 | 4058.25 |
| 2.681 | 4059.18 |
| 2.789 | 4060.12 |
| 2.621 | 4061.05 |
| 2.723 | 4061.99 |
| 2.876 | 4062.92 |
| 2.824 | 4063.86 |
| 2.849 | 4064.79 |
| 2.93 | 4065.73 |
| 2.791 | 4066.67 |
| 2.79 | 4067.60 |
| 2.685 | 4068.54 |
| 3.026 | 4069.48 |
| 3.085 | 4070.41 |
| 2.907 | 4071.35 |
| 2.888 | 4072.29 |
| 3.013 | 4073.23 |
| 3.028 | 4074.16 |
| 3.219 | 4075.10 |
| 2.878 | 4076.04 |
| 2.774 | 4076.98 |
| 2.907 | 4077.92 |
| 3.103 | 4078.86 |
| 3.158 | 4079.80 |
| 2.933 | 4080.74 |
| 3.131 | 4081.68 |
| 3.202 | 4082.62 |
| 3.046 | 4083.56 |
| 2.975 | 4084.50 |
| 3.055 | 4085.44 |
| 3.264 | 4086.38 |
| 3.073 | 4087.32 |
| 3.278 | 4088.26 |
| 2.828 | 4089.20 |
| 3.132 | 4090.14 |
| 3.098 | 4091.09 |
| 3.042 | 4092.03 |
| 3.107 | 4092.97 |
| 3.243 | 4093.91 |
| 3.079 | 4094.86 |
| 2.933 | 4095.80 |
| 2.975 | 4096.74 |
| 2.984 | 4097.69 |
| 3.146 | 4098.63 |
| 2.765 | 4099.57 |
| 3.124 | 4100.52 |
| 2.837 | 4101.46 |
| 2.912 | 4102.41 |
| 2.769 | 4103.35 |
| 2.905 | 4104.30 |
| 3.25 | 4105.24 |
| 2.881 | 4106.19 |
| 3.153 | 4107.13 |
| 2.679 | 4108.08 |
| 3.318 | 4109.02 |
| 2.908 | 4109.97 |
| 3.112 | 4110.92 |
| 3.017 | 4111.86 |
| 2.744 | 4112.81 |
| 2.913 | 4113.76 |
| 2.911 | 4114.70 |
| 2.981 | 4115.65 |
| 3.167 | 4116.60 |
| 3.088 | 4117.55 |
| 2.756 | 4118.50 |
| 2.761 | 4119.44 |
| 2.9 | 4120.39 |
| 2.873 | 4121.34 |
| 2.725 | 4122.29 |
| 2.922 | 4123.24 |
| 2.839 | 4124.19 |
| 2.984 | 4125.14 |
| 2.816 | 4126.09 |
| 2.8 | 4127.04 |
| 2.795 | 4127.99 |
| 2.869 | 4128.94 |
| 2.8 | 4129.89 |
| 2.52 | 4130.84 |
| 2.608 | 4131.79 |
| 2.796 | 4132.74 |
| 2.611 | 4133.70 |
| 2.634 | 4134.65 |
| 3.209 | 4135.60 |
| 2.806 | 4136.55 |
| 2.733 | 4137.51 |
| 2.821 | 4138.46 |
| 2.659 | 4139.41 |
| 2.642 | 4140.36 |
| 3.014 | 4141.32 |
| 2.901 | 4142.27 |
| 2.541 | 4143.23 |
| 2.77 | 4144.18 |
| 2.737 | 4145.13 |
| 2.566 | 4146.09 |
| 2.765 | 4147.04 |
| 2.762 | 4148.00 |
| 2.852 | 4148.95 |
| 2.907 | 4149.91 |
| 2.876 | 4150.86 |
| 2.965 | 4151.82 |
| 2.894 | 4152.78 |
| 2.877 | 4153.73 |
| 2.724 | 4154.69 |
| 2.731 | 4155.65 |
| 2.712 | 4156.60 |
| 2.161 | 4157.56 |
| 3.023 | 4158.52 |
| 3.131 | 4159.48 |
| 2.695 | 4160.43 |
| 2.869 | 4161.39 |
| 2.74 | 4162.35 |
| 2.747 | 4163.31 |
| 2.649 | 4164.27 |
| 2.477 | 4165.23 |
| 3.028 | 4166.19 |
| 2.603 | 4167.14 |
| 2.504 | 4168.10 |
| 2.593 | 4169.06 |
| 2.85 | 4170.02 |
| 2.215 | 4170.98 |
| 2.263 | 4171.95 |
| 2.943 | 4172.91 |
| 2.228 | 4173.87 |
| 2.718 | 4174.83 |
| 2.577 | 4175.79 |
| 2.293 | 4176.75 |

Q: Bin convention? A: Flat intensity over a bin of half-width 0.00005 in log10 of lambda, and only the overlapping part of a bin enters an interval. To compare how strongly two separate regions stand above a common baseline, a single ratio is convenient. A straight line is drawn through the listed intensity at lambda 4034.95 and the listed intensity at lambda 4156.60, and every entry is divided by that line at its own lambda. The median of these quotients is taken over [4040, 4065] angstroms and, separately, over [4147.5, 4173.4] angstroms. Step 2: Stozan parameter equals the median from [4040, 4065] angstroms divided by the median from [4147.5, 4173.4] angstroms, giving 1.00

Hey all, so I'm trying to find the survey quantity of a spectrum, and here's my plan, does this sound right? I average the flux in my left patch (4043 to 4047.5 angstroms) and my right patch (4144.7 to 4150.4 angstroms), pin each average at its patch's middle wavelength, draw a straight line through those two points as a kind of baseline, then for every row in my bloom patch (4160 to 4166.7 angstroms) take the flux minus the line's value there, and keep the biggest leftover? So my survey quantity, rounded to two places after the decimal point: 0.26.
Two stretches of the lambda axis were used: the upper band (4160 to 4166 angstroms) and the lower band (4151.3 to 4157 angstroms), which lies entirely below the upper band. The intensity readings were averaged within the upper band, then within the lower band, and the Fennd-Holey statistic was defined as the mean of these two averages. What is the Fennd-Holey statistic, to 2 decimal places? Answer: 2.76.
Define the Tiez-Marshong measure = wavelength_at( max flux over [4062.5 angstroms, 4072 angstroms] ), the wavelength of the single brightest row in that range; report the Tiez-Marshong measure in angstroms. 4070.41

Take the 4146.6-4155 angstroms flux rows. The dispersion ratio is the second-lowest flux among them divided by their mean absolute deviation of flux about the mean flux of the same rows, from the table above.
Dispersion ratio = 43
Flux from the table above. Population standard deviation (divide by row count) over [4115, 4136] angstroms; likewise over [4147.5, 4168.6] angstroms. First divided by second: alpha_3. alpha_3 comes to 0.82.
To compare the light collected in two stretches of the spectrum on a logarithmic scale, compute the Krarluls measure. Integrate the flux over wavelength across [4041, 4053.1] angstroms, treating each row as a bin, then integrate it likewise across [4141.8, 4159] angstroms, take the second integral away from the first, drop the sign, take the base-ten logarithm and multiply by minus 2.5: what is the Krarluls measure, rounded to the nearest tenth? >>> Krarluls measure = -2.9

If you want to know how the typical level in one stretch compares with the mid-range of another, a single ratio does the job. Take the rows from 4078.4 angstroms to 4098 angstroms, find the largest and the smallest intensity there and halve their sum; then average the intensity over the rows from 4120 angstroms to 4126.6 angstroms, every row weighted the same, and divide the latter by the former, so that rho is 0.94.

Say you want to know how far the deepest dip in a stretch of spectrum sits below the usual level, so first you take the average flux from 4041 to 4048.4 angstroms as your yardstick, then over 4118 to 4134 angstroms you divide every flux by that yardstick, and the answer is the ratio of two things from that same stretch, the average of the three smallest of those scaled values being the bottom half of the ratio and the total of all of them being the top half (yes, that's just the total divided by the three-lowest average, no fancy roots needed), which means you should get 18.4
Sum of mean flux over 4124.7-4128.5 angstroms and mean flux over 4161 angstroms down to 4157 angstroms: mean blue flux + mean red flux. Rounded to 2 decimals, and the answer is 5.60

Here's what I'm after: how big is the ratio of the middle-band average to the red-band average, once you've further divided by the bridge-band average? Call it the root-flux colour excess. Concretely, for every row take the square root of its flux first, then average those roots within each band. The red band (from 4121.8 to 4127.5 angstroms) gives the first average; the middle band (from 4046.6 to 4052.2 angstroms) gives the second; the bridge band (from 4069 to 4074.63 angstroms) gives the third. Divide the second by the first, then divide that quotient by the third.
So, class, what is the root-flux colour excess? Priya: 0.57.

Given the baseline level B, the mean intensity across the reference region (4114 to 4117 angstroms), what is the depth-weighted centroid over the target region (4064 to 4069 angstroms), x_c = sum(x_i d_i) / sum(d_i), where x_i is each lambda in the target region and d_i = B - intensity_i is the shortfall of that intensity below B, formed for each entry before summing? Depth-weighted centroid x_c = 4067.1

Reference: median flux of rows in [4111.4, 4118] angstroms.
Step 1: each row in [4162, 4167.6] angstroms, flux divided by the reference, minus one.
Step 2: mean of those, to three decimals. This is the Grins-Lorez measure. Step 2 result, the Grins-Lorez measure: -0.092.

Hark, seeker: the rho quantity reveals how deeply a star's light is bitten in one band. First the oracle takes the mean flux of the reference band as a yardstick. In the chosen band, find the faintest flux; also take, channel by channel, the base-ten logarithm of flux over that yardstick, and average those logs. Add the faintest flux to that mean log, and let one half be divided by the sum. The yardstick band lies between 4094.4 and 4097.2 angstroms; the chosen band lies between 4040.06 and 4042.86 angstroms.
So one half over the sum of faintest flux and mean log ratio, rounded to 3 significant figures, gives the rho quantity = 0.190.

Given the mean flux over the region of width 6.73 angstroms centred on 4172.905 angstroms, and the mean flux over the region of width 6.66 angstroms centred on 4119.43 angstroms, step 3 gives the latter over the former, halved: 0.57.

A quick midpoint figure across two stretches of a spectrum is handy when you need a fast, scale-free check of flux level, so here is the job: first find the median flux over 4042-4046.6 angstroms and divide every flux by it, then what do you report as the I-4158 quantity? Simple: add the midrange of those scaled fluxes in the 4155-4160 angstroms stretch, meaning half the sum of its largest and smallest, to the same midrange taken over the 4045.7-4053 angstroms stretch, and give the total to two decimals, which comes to 1.95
